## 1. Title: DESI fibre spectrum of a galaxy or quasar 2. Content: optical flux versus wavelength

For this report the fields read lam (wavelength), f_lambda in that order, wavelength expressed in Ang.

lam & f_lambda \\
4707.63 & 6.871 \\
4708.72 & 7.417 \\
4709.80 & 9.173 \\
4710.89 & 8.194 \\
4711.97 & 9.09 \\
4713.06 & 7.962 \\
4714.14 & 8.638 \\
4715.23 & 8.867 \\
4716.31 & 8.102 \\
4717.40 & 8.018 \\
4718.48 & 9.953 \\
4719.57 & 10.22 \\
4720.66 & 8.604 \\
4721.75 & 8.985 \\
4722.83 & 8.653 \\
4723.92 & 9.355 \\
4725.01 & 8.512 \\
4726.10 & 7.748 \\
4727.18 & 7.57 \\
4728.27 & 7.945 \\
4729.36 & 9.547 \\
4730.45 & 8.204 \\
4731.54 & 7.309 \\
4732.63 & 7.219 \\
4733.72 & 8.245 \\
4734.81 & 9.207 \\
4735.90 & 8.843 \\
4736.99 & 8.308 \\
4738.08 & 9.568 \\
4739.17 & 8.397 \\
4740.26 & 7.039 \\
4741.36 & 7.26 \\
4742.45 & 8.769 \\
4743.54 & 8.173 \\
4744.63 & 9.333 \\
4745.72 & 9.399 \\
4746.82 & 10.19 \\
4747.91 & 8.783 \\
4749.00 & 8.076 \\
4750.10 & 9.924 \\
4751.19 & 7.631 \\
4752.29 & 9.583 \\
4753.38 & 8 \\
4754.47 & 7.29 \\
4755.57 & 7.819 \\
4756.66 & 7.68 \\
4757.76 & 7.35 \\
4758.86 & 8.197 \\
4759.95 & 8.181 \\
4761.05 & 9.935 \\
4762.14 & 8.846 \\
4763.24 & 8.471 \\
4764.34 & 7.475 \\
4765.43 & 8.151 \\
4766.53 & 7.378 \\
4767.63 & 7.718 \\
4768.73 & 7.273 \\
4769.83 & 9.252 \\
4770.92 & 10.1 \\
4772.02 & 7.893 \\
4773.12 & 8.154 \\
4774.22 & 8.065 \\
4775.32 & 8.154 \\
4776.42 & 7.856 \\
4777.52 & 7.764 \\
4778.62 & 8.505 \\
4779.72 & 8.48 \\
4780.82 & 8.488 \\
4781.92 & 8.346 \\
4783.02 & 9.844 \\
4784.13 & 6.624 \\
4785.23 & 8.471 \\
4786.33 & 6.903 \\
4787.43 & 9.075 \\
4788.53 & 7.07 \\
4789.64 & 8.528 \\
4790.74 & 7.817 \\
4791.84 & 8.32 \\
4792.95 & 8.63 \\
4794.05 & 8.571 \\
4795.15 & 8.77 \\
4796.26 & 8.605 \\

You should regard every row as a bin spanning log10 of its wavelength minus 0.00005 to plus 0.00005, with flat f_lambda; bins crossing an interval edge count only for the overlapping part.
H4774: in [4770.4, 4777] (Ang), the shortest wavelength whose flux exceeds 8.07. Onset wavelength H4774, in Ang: 4770.92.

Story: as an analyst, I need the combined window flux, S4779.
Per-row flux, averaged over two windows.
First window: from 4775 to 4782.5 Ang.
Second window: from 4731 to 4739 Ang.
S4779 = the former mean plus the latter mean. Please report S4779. 16.6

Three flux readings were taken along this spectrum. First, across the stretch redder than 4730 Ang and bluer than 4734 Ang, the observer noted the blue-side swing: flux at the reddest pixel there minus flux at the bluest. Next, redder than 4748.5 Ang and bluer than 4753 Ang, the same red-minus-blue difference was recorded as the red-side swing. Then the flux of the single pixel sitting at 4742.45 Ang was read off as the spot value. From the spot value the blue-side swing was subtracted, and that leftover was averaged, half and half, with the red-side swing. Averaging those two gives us 5.1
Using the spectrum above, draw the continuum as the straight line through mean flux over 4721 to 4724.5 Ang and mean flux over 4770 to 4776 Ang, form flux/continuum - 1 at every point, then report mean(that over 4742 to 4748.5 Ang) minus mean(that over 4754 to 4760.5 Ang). 0.14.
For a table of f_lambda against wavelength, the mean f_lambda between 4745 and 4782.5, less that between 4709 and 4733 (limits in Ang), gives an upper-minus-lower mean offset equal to -0.17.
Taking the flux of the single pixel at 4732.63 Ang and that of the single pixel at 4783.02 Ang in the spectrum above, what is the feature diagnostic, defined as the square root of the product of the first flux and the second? 8.4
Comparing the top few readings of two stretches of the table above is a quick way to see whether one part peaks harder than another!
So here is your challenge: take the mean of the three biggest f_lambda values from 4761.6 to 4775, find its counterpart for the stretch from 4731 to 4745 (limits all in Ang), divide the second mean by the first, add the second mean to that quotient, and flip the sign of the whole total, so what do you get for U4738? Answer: -10.4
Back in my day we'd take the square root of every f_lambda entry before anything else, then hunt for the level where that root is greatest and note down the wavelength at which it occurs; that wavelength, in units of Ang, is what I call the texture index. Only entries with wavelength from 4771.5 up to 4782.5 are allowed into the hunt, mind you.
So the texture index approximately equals 4778.62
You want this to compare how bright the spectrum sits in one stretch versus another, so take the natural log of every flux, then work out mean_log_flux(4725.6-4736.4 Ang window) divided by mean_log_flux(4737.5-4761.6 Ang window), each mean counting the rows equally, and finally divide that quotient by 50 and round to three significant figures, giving 0.0197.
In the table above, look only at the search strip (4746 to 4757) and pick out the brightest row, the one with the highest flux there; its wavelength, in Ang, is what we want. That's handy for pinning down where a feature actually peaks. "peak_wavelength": 4746.82 Ang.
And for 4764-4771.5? 4770.92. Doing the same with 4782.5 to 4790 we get 4783.02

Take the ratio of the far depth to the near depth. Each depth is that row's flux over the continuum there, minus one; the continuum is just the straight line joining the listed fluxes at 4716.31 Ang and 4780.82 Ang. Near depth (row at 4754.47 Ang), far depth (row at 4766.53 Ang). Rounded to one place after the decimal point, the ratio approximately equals 1.0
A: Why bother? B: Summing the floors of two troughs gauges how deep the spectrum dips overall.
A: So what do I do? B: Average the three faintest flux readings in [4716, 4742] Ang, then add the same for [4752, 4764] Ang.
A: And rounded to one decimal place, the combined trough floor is 14.6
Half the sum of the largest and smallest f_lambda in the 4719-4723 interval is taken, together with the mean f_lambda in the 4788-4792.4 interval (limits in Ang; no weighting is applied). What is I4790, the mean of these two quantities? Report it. 8.67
